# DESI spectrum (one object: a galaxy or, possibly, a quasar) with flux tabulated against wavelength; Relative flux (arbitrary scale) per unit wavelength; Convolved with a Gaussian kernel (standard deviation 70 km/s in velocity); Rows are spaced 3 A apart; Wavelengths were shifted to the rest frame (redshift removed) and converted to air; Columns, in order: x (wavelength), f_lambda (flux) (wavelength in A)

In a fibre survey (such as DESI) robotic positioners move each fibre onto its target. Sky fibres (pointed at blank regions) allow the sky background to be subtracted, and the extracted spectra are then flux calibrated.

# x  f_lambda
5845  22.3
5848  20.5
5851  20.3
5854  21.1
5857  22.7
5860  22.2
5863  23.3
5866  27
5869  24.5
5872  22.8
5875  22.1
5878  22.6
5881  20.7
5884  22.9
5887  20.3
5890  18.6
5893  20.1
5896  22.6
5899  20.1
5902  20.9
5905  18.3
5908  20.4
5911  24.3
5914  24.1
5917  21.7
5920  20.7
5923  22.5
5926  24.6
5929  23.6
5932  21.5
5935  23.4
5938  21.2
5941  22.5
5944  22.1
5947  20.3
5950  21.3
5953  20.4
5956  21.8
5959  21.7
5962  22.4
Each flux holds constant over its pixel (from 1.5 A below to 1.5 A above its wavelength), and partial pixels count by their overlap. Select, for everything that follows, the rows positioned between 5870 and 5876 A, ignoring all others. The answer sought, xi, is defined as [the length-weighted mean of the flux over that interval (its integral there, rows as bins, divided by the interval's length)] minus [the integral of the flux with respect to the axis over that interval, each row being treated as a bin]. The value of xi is -113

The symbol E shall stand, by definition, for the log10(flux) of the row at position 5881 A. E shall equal 1.32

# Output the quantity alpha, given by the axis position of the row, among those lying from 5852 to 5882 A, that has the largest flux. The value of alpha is 5866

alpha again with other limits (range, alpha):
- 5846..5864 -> 5863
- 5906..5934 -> 5926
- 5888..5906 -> 5896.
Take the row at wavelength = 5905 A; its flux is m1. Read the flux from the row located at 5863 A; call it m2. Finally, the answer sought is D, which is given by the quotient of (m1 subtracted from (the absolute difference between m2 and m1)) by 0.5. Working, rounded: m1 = 18.3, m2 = 23.3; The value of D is -26.6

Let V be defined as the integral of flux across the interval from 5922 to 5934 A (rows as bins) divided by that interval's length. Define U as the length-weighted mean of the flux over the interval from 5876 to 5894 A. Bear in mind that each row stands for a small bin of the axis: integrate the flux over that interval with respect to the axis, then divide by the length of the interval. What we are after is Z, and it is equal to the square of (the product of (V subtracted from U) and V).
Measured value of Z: 2499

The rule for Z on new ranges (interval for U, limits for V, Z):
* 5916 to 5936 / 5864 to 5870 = 6231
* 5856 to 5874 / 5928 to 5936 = 500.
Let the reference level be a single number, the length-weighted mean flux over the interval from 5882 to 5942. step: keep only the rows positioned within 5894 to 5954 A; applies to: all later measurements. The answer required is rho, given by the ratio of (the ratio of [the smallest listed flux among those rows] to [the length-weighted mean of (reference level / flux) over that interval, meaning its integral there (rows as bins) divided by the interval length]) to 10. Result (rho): 1.83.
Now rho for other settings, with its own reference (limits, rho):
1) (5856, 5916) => 1.84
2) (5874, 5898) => 1.81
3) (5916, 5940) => 2.13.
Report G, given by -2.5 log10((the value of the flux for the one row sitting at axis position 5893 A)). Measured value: -3.26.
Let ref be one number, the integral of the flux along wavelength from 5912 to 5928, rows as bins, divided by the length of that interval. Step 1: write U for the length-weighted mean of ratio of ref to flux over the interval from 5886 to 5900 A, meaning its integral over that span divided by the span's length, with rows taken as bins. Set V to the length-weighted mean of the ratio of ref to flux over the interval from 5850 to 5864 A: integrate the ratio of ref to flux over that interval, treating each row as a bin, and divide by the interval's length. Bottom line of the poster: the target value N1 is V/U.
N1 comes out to 0.93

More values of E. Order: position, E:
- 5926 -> 1.39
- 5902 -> 1.32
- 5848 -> 1.31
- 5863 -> 1.37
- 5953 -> 1.31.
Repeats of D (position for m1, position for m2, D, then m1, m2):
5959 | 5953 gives -40.8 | 21.7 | 20.4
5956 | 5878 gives -42.0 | 21.8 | 22.6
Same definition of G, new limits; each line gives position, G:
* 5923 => -3.38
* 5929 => -3.43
